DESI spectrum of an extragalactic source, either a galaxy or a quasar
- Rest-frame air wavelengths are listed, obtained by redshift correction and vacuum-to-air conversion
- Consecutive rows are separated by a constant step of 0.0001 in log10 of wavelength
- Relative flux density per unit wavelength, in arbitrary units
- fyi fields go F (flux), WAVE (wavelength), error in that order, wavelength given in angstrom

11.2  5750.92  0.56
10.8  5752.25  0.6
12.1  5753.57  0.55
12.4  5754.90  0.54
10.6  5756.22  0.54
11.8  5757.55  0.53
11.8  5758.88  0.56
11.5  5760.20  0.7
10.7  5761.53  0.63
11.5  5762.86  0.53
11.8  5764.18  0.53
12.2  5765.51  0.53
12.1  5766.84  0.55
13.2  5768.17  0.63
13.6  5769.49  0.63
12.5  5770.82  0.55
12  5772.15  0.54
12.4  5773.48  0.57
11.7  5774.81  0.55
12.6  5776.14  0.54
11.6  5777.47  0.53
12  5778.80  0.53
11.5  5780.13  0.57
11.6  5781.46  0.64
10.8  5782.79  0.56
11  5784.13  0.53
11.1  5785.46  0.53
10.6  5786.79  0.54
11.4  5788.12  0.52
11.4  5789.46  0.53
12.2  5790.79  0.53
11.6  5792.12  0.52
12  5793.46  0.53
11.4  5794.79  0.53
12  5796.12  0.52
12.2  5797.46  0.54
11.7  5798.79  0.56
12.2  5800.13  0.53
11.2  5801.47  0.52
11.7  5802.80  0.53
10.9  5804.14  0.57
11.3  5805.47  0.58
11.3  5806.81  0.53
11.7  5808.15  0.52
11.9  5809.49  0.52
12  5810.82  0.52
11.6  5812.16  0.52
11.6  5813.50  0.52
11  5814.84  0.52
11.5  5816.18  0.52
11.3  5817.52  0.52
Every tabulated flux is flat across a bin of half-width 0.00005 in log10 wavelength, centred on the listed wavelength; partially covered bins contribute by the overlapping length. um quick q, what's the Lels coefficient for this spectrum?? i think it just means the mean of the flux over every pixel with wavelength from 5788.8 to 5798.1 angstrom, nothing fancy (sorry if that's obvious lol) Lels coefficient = 11.8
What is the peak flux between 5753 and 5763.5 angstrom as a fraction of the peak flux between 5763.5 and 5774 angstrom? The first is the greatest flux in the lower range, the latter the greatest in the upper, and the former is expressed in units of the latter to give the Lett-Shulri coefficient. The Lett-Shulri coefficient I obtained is 0.91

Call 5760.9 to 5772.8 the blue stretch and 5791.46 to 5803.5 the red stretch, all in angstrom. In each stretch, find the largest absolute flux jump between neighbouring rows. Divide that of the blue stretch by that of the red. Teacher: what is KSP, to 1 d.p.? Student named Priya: 1.1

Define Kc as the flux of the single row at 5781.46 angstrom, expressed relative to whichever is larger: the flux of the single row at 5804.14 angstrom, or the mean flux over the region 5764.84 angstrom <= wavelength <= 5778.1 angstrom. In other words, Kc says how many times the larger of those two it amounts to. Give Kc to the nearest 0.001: 0.936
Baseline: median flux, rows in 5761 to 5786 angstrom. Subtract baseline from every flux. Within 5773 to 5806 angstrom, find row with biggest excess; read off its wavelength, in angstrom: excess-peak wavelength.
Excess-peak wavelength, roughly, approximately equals 5776.14 angstrom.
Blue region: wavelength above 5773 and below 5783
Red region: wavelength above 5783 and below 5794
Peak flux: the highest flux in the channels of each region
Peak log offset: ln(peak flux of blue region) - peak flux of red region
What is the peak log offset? -9.67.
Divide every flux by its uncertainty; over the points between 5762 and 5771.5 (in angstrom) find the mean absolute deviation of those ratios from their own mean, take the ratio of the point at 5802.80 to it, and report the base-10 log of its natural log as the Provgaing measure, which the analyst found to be 0.569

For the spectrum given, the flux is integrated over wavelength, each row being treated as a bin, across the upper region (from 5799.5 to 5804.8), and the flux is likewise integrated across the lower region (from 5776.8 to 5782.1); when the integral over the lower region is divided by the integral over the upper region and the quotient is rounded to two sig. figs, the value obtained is 1.0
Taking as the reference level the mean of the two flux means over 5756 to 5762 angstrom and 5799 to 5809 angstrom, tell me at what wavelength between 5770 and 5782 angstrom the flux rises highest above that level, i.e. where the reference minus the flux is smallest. 5776.14 angstrom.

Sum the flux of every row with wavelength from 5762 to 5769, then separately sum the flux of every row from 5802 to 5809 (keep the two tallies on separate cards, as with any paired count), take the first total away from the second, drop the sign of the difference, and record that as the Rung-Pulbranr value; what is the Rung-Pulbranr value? 3.9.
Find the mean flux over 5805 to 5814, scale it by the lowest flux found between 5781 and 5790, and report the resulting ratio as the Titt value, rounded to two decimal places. 1.10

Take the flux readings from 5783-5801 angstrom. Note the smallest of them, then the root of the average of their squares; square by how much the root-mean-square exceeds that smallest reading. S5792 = 1.0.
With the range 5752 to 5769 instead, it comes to 1.3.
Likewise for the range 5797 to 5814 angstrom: 0.6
